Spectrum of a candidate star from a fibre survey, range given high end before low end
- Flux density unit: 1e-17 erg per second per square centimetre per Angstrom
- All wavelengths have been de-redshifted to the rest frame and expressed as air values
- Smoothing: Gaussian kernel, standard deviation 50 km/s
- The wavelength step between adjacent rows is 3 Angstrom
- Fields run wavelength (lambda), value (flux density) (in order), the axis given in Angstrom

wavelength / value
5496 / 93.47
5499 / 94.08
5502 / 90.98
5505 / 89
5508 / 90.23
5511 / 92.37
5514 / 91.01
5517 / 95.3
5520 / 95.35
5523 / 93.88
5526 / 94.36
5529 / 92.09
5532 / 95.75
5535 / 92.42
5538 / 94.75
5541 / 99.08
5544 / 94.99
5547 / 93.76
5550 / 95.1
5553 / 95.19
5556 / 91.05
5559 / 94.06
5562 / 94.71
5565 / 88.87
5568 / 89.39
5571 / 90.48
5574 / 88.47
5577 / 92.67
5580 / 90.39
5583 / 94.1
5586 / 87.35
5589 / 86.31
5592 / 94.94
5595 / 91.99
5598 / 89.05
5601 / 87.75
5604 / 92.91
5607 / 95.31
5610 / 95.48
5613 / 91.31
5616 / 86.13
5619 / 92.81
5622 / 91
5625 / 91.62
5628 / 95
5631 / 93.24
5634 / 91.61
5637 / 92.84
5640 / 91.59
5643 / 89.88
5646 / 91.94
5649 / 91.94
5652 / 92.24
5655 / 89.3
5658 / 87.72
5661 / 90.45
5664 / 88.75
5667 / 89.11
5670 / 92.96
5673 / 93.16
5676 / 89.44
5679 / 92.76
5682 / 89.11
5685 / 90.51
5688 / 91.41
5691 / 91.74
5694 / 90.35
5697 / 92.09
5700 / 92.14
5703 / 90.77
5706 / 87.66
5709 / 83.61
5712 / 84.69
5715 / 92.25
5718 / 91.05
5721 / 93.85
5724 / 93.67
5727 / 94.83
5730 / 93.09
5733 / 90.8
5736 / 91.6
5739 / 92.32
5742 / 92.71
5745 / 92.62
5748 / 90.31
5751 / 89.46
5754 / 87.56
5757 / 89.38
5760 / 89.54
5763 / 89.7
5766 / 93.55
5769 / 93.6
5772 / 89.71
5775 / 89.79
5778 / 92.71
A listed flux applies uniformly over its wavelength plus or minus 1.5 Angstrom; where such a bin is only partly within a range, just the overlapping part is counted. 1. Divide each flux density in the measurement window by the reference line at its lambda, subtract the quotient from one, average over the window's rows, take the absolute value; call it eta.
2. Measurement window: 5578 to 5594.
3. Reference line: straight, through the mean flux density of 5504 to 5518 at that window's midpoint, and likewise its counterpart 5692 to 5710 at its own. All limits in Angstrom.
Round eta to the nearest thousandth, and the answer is 0.001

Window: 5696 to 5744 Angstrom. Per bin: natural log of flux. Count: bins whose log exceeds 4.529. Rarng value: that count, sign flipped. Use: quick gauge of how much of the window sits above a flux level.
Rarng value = -5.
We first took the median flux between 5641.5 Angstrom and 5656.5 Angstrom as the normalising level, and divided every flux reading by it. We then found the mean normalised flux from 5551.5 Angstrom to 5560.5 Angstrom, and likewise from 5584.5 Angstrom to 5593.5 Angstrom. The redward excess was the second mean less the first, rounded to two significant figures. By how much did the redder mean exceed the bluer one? -0.042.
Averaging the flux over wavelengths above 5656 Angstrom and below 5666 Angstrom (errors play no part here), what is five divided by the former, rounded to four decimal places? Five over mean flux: 0.0562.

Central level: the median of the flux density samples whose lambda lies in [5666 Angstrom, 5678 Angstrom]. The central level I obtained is 91.2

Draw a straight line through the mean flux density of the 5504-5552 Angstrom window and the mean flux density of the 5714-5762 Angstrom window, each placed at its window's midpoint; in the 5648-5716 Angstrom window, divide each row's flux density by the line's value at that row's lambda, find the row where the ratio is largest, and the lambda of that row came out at 5673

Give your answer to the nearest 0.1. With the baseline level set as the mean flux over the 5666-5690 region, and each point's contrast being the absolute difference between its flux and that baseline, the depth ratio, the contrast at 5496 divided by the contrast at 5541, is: 0.3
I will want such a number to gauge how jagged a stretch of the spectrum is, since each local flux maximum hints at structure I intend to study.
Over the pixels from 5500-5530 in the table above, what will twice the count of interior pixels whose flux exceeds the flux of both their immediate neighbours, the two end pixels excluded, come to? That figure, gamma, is 6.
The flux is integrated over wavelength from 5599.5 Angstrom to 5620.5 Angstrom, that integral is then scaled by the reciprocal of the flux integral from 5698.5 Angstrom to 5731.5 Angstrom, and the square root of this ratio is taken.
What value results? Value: 0.80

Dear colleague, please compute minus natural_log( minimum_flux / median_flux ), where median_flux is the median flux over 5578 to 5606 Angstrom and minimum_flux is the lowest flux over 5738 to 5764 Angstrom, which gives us 0.032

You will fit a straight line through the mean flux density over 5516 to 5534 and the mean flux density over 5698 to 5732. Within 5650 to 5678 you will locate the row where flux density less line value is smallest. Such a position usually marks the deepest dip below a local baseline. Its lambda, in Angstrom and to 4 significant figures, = 5658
